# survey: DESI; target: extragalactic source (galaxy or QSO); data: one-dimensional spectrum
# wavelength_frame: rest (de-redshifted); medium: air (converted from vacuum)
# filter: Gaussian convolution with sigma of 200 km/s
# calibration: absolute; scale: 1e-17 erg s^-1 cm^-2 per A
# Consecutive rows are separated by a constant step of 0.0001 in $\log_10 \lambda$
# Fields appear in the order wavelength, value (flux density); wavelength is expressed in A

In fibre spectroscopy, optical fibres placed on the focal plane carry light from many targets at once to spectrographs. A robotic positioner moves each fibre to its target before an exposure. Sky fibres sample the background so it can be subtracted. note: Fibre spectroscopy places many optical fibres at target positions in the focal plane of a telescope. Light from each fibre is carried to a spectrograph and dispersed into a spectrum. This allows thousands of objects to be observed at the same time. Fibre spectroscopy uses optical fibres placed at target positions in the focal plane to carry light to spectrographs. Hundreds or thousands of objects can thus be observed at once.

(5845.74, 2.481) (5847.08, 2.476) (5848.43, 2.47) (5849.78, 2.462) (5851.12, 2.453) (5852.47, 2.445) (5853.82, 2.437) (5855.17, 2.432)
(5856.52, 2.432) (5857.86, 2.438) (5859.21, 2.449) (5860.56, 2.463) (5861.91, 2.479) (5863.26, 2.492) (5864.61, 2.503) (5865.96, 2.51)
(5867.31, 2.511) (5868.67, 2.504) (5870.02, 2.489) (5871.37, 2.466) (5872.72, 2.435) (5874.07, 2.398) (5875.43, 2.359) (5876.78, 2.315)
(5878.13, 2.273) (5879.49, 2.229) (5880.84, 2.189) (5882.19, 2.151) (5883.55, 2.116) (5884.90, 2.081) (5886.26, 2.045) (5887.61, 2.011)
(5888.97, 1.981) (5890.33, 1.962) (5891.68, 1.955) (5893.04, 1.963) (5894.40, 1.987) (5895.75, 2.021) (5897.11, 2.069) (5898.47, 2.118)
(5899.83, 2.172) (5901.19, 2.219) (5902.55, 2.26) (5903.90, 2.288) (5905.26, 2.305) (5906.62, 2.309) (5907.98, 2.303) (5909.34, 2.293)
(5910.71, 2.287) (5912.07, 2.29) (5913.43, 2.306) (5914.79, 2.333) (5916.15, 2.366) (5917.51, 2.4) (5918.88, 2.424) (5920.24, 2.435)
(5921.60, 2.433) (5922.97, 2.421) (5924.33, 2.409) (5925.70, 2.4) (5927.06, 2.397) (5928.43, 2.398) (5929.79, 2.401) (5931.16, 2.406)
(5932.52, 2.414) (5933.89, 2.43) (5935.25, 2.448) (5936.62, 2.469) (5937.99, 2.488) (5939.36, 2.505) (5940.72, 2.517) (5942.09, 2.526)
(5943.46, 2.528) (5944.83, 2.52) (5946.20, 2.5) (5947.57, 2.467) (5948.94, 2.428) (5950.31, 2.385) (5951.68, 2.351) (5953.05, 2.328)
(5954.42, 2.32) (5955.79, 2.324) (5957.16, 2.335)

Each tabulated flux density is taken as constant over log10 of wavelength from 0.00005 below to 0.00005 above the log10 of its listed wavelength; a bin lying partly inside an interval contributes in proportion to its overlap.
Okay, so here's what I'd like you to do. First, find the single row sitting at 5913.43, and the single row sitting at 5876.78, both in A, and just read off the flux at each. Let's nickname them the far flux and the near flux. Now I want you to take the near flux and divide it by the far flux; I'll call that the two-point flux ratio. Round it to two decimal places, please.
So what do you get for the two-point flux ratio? 1.00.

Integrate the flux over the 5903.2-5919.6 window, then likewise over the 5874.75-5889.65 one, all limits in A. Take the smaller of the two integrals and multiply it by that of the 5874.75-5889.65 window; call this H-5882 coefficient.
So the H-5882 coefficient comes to 1035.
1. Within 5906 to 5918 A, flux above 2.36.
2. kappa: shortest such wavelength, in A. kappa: 5916.15 A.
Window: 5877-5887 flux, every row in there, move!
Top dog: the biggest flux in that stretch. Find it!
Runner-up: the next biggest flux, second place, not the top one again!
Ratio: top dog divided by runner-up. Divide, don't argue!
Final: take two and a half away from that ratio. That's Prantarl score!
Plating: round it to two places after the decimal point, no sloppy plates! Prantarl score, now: -1.48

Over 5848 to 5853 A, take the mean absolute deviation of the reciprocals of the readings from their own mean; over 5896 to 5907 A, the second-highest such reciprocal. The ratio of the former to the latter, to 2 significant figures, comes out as 0.0030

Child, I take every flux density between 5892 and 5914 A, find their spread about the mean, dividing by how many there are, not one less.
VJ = 0.12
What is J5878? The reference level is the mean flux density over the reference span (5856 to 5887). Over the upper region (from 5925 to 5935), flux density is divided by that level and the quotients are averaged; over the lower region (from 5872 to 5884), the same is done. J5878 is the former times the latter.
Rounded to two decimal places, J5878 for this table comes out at 0.98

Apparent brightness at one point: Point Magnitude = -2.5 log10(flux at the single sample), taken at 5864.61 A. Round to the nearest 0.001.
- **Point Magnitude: -0.996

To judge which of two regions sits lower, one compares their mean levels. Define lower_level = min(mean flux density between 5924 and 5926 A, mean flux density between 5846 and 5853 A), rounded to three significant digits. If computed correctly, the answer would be 2.40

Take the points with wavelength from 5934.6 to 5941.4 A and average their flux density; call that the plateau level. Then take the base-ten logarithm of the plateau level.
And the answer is 0.395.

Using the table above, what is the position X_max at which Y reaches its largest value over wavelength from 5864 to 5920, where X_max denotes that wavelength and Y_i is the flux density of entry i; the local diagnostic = 5867.31 A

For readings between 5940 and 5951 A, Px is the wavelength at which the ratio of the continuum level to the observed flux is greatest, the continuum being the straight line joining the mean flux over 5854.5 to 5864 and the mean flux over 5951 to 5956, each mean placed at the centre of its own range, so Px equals 5950.31 A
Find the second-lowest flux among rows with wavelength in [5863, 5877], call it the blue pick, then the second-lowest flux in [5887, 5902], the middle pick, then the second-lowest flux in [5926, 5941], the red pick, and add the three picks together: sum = 6.72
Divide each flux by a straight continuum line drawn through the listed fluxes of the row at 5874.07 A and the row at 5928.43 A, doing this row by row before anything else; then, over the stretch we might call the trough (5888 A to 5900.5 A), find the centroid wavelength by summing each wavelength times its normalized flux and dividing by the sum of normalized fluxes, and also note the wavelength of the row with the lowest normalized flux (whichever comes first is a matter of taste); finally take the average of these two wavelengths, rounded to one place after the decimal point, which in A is 5893.1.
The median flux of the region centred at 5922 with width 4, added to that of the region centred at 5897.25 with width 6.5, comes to 4.5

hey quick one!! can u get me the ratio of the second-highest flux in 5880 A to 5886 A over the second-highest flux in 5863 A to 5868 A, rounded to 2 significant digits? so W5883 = 0.86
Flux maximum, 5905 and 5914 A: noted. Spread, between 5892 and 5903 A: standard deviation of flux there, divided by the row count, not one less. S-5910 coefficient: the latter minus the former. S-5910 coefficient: -2.21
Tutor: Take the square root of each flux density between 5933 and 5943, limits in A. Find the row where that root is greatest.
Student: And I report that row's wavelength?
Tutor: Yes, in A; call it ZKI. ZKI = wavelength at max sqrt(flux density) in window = 5942.09 A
